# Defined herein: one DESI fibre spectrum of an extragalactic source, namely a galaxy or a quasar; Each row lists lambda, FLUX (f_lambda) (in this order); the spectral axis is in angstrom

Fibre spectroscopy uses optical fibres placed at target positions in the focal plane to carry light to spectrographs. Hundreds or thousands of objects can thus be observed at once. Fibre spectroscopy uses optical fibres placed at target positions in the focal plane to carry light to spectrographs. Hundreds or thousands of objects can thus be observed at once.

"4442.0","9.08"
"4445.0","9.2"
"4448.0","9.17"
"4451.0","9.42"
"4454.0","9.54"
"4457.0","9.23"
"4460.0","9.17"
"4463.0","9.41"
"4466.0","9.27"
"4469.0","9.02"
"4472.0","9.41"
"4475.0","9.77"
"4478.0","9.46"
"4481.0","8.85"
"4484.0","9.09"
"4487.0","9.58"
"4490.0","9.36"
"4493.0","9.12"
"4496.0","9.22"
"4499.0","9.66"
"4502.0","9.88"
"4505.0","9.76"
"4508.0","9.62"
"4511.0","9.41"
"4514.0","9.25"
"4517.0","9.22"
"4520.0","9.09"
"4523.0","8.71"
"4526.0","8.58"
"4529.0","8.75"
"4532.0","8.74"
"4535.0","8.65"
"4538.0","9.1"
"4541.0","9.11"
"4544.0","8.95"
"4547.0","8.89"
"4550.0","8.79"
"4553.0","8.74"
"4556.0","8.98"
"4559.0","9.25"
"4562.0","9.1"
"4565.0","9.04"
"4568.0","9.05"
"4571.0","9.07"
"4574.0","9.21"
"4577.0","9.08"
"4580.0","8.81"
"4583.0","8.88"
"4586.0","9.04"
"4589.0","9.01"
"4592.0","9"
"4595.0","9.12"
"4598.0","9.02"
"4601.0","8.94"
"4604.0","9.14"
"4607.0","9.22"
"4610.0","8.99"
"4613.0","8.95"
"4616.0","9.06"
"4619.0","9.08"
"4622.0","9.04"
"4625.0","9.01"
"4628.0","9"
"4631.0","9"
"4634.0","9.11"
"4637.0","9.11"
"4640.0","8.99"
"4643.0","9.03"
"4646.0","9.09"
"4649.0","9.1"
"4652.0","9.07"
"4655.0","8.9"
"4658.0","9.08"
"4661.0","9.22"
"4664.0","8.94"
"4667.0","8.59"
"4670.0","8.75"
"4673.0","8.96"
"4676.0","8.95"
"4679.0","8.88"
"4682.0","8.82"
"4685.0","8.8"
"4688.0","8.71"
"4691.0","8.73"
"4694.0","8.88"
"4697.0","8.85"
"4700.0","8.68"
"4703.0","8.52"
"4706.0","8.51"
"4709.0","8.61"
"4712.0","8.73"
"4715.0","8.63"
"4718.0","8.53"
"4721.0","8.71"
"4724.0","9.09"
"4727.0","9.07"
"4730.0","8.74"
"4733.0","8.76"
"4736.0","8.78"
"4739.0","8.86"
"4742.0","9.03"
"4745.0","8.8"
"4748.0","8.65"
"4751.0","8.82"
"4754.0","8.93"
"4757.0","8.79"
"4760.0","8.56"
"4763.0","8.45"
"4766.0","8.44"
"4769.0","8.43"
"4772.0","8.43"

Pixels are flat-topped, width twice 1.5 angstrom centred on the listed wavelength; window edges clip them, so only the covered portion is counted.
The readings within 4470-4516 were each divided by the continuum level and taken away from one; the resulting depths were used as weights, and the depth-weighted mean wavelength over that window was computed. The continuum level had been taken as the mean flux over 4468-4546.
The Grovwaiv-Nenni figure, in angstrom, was 4496.2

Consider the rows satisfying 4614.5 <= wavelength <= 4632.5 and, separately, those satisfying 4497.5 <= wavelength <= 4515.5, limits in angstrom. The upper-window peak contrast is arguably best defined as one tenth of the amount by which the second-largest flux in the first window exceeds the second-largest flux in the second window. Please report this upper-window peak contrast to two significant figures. -0.070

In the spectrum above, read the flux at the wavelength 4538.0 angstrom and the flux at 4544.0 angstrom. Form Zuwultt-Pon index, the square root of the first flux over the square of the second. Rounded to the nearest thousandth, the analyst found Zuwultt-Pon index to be 0.337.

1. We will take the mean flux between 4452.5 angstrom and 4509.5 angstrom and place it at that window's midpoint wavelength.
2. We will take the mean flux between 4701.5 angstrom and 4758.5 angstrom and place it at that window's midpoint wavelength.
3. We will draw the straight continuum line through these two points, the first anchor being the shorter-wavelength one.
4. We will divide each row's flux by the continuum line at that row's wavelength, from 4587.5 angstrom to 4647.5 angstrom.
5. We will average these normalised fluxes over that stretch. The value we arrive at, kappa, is 1.00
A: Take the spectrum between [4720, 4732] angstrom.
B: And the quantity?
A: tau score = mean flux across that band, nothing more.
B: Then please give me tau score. 8.90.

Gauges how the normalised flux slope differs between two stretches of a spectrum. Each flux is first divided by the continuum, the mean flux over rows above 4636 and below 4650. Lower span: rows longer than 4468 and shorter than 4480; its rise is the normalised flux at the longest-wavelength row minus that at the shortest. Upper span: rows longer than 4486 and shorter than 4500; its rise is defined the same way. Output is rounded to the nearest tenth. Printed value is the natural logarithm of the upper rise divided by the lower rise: -1.7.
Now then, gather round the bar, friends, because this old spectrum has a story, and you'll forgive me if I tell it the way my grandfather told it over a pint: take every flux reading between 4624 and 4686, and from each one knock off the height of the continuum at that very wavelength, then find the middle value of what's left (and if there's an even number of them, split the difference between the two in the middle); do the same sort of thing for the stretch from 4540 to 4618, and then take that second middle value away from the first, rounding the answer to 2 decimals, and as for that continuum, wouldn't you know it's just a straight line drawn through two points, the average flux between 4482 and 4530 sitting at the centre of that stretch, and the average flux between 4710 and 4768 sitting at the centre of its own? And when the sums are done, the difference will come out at 0.10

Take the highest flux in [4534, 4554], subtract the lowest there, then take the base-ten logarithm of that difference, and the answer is -0.34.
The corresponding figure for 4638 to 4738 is -0.15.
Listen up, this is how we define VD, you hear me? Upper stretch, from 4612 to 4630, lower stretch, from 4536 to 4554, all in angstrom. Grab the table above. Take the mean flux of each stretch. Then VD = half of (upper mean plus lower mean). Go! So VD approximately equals 8.98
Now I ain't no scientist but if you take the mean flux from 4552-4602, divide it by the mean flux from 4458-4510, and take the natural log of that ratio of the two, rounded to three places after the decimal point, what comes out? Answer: -0.040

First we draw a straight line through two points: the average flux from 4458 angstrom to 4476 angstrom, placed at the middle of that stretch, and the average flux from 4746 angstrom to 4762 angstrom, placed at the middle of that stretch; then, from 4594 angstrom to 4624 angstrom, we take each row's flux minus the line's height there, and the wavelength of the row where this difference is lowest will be 4601.0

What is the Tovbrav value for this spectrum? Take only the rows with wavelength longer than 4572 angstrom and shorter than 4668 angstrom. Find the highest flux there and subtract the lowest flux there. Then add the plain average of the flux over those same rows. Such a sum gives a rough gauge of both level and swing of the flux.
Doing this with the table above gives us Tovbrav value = 9.7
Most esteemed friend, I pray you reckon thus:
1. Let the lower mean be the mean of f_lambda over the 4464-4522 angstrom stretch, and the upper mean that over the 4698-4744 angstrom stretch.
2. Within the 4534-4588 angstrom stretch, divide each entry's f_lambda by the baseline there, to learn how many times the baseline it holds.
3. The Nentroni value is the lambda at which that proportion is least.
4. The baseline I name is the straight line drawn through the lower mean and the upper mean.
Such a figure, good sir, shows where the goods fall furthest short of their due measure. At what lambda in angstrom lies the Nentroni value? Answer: 4535.0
